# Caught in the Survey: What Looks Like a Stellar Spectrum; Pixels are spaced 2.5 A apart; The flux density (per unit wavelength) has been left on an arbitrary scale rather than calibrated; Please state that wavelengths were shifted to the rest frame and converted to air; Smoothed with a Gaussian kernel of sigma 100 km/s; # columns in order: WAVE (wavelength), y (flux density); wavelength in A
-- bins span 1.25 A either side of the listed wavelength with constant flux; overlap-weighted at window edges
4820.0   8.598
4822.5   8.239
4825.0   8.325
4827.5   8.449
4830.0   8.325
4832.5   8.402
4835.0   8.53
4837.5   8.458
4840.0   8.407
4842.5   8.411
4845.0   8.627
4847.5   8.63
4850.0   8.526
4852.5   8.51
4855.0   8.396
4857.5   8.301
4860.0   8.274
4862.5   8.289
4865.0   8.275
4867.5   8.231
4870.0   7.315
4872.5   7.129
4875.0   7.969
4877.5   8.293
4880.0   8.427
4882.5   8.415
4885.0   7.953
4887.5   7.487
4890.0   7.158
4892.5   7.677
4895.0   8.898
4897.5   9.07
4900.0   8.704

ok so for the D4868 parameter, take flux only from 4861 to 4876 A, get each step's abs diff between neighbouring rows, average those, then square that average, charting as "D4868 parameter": 0.160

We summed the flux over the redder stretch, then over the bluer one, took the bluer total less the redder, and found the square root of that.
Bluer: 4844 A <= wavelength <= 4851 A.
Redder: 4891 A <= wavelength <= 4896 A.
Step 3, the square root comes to 3.0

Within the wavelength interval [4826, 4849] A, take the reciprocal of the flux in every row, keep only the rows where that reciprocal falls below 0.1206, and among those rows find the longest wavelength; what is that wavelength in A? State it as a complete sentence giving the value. 4847.5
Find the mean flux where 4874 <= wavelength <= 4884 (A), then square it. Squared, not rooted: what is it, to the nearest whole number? 68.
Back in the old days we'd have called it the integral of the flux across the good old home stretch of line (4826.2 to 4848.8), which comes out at 191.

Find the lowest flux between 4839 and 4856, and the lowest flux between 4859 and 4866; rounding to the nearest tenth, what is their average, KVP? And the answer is 8.3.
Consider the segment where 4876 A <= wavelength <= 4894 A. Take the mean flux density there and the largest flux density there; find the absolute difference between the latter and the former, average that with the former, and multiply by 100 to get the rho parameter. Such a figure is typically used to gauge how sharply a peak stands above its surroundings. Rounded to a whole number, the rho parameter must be 421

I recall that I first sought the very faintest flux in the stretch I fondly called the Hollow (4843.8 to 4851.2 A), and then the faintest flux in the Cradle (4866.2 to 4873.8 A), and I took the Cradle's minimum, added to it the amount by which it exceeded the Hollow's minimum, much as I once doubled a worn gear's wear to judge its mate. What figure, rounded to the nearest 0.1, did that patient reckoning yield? 5.7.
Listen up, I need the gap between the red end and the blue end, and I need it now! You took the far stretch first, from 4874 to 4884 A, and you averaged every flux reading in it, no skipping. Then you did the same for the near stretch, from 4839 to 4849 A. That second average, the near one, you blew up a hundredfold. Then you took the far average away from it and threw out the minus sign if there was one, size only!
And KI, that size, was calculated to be 844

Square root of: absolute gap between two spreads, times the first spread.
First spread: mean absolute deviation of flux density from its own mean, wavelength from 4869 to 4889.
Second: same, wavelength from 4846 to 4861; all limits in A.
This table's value 0.36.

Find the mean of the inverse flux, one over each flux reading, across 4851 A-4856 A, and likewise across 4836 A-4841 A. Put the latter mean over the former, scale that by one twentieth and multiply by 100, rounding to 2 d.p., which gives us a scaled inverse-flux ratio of 5.01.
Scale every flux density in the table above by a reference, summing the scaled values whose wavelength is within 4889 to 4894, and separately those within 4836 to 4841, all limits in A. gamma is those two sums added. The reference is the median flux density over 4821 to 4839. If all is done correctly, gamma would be 3.77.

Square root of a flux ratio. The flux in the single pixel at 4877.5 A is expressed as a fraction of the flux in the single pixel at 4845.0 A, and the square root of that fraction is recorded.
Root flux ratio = 0.98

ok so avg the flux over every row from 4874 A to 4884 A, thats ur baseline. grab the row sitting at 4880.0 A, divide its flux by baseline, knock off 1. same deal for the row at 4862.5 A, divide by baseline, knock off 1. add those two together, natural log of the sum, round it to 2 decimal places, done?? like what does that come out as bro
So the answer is -3.92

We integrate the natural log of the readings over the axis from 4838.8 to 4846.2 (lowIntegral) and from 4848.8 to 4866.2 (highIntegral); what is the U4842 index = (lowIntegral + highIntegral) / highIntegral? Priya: 1.43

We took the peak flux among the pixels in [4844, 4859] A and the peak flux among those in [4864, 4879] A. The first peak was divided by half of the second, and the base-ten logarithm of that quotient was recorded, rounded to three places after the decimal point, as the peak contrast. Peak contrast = 0.318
